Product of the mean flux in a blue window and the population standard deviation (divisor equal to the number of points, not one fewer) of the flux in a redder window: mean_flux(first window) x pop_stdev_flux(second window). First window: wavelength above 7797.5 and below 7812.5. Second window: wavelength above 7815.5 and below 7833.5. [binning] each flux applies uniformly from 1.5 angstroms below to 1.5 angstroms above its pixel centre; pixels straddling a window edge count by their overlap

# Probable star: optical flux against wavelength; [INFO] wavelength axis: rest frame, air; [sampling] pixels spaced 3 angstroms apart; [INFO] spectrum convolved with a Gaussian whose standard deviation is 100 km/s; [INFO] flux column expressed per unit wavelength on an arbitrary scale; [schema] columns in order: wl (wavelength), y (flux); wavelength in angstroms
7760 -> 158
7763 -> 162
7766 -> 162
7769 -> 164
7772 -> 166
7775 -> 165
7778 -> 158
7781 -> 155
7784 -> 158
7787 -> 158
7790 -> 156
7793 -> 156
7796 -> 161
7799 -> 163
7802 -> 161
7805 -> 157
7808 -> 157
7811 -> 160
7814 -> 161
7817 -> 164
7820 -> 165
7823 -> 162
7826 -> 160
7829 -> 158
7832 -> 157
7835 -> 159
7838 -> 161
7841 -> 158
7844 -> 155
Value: 470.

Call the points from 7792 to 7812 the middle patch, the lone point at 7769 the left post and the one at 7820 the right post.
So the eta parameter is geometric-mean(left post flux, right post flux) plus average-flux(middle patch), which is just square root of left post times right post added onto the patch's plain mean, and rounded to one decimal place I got 323.8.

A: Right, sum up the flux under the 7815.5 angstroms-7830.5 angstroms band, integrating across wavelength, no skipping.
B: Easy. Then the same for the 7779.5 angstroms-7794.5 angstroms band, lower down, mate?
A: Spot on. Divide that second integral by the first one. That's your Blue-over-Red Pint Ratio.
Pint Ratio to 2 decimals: 0.97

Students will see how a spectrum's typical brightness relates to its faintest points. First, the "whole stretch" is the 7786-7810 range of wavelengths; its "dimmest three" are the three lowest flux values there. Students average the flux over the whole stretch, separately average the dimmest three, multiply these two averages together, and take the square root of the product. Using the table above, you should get 157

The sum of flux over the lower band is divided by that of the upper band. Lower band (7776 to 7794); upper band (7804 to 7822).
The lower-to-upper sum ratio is 0.976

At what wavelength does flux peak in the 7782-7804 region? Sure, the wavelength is 7799 angstroms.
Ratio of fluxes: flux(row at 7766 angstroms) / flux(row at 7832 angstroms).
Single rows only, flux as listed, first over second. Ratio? 1.03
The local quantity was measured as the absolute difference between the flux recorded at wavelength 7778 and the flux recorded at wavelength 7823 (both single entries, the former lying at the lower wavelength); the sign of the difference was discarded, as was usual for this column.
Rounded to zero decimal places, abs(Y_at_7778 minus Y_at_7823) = 4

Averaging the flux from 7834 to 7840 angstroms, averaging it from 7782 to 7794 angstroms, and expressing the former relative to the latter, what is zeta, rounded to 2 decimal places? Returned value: 1.02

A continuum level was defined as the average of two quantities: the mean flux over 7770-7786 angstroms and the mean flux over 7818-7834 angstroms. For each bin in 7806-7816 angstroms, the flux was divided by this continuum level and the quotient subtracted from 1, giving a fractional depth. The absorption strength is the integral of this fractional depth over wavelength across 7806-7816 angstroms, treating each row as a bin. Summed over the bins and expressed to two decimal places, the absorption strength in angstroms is 0.06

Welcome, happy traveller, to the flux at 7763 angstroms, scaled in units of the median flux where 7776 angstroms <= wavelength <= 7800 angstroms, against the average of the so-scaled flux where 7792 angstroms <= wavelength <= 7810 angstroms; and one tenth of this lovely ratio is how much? 0.102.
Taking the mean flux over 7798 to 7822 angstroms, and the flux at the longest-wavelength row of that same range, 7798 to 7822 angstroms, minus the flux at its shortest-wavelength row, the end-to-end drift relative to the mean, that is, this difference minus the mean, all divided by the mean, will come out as -0.99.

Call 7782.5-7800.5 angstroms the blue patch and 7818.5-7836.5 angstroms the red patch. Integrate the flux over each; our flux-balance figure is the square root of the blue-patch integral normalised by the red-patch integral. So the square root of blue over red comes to 1.00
